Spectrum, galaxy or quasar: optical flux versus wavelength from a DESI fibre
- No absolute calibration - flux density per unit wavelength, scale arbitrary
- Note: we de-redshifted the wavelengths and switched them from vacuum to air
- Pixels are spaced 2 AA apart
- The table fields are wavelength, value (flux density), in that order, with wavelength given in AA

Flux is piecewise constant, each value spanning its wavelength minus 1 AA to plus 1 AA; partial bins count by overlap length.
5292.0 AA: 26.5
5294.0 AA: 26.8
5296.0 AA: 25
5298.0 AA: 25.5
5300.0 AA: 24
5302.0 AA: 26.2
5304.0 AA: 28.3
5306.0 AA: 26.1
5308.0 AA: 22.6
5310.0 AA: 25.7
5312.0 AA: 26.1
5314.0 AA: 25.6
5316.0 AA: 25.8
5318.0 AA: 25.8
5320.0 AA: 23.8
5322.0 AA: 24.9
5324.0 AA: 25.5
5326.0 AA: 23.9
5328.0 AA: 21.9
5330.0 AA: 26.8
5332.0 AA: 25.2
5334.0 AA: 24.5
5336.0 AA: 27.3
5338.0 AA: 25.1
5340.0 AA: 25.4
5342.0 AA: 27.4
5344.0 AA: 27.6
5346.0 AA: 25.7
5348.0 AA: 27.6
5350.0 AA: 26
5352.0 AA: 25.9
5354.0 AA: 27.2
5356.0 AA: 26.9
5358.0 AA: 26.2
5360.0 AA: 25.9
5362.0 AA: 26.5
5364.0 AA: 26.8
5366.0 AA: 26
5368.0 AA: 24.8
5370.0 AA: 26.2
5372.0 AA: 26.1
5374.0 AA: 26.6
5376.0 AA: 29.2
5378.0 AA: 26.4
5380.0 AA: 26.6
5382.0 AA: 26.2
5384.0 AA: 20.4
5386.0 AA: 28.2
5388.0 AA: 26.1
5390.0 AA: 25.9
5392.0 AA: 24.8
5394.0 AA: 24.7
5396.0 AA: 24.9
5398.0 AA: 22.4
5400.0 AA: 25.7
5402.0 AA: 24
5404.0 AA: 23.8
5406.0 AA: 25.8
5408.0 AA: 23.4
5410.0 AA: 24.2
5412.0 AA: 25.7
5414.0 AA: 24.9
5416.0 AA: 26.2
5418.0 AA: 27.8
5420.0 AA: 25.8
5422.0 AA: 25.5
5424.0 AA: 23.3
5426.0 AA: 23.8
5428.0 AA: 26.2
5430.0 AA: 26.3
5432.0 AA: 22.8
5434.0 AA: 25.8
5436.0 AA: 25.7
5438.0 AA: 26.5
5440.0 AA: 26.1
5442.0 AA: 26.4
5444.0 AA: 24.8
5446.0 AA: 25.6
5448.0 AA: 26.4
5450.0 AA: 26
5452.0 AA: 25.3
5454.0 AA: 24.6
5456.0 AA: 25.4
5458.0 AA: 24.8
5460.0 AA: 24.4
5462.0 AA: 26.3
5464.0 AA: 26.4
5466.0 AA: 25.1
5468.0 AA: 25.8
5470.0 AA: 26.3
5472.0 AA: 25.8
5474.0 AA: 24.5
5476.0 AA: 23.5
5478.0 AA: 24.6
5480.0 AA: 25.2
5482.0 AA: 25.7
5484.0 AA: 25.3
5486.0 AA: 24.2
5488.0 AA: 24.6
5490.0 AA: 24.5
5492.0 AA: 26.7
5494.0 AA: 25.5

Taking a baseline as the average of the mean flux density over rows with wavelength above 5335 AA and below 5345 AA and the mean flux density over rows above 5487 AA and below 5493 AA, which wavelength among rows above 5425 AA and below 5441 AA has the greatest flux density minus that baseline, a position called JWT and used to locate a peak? 5438.0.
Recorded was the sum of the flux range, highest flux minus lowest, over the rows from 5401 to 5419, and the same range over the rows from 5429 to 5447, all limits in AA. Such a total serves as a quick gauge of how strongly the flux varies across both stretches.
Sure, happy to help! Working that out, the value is 8.1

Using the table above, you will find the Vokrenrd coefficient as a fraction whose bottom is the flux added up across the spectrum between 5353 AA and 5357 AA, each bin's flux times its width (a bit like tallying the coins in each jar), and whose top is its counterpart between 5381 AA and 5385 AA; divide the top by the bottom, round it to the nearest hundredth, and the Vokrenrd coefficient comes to 0.86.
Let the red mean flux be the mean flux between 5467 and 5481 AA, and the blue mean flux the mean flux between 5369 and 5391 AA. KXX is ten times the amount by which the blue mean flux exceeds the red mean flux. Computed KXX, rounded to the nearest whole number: 11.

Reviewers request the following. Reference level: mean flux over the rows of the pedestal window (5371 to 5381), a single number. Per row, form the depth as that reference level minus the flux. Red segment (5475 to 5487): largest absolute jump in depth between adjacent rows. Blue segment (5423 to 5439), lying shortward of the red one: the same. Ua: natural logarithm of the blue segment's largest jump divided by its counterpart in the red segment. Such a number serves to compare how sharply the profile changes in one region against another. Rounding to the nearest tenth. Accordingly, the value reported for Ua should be 1.2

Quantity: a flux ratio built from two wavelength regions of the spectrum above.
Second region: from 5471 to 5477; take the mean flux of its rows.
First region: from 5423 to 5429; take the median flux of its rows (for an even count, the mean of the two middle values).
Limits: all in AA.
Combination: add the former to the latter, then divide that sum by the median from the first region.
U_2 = 2.03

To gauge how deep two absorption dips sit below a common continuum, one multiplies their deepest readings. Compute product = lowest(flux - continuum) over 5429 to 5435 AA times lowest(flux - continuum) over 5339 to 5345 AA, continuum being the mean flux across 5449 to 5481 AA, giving -0.4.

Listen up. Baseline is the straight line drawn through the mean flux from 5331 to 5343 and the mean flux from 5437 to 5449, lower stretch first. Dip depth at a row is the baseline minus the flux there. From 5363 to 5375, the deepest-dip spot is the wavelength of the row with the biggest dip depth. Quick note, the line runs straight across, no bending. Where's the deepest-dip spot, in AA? 5368.0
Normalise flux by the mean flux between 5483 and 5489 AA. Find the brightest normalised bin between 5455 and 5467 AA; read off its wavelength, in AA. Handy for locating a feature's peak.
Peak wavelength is 5464.0 AA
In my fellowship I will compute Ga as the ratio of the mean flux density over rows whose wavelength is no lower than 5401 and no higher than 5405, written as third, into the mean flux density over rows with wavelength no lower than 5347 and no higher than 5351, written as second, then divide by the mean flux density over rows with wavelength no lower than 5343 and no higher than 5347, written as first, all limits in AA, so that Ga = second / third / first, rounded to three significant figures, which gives 0.0421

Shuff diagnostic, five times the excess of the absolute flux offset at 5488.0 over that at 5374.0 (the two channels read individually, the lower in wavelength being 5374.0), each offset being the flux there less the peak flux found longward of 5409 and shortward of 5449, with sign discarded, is 10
